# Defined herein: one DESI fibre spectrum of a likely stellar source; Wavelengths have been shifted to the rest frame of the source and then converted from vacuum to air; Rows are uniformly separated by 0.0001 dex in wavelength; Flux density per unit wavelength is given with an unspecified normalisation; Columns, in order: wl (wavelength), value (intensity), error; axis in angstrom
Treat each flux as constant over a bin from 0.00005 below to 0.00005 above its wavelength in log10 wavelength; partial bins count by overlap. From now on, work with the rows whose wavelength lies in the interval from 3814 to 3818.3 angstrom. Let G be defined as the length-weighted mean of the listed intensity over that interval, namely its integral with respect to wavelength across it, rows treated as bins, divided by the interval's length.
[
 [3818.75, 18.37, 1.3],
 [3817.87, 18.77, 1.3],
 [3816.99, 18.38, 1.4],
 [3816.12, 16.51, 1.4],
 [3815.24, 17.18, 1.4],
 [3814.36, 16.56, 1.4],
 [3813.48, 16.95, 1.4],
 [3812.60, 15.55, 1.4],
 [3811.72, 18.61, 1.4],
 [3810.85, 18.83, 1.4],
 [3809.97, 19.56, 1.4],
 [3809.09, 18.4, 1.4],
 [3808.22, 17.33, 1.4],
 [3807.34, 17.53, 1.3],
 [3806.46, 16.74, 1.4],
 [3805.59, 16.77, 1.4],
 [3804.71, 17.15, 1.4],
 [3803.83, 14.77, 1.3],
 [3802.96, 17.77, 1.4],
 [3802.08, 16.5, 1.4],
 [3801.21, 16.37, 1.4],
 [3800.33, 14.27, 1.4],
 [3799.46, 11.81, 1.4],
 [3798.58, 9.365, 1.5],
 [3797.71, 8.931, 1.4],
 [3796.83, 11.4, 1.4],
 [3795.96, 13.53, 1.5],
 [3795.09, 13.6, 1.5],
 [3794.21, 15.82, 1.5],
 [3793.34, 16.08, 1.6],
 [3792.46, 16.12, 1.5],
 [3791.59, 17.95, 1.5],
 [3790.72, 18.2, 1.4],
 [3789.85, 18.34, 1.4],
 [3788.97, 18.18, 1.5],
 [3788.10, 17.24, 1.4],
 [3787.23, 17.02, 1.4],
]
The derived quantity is 17.5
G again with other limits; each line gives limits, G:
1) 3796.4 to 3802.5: 12.7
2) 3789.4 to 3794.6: 17.1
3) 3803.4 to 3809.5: 16.9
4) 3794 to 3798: 12.6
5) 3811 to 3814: 17.2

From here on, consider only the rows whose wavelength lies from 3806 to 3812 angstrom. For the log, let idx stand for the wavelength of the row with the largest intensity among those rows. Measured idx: 3809.97 angstrom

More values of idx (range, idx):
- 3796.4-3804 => 3802.96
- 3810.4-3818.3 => 3810.85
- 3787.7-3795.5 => 3789.85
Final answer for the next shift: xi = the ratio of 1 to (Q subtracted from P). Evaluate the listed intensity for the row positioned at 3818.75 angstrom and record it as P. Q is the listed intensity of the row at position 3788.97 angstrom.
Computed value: 5.3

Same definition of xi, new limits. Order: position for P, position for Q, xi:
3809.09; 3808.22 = 0.9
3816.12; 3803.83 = 0.6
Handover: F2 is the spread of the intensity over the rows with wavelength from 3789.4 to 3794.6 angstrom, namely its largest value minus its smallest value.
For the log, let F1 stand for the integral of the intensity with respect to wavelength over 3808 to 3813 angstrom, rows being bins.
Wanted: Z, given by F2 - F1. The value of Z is -88.1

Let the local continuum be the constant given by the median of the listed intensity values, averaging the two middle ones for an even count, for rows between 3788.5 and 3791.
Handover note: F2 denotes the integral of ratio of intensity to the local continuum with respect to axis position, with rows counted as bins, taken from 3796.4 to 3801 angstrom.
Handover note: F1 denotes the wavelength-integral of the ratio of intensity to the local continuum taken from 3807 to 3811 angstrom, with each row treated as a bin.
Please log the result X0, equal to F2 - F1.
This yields -1.14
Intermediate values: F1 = 4.02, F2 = 2.9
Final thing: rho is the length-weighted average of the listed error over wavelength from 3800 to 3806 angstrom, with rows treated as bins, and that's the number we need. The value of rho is 1.38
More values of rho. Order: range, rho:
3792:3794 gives 1.54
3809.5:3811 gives 1.39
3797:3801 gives 1.42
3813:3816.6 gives 1.40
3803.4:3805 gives 1.34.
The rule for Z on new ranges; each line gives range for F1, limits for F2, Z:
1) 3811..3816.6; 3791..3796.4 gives -90.9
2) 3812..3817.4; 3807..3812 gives -89.0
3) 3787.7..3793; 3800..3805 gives -90.0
